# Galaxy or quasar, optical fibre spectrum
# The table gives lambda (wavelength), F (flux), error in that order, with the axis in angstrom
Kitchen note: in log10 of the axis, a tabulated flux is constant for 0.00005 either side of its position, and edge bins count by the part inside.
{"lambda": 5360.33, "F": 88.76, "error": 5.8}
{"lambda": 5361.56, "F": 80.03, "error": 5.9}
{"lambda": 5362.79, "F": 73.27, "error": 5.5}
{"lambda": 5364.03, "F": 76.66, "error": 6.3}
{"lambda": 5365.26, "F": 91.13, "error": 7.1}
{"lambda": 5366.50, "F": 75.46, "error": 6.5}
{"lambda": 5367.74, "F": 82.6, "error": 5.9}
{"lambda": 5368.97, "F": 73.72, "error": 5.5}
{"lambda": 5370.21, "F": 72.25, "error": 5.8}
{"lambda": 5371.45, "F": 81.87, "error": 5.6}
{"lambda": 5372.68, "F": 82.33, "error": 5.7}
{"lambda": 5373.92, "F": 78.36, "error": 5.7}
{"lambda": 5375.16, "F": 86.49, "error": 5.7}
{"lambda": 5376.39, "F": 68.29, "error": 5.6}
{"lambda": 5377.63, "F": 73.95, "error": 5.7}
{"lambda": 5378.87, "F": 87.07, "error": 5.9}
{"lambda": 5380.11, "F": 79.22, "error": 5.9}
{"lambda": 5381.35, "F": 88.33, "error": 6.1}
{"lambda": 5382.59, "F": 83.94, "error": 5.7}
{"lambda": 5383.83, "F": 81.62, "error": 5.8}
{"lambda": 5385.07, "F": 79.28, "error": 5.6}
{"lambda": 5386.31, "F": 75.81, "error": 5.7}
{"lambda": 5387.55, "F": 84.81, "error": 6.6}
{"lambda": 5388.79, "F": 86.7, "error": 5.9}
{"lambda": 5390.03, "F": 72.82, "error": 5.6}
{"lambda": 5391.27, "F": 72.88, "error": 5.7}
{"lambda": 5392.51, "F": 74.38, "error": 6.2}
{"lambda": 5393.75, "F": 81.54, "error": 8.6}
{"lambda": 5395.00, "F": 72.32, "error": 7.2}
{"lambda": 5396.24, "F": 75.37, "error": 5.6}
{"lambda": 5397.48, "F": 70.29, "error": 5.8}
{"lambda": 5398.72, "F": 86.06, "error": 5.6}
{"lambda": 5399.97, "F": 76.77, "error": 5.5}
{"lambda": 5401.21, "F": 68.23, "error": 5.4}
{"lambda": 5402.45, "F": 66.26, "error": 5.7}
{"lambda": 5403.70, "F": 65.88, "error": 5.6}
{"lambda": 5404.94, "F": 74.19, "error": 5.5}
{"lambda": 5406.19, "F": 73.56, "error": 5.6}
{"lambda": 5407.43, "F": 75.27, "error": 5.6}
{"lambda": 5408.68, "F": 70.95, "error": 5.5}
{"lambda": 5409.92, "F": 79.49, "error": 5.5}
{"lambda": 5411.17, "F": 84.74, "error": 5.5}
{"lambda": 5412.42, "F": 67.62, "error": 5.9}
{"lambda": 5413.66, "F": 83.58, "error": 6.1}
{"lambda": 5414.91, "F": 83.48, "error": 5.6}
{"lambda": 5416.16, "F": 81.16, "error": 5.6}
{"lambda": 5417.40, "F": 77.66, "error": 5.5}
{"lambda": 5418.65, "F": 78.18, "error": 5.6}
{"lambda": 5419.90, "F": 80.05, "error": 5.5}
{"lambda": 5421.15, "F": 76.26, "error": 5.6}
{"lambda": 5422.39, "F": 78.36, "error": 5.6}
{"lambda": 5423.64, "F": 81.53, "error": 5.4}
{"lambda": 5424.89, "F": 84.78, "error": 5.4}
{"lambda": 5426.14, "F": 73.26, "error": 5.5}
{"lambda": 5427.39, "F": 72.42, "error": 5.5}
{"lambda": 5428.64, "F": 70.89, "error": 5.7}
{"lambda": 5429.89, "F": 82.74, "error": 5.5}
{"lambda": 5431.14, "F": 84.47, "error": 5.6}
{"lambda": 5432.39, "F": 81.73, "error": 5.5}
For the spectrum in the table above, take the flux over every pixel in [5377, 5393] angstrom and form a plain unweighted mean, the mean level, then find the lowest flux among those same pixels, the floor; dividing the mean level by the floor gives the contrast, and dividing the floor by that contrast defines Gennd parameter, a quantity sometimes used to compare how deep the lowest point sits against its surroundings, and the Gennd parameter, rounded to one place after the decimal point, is 66.2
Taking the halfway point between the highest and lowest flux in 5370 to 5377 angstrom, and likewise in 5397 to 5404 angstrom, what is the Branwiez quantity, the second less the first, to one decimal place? -1.4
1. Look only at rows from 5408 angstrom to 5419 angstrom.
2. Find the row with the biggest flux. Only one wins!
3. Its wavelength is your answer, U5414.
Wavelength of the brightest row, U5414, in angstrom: 5411.17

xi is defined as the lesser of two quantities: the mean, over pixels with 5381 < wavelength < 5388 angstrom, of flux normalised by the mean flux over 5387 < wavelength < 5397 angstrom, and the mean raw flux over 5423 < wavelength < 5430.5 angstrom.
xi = 1.06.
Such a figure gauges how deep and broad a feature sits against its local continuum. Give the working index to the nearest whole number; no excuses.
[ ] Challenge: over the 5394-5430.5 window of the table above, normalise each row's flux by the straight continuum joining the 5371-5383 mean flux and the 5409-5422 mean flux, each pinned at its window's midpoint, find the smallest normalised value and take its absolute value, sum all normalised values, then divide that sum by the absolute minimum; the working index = 34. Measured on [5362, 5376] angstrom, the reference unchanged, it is 12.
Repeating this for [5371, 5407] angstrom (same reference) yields 34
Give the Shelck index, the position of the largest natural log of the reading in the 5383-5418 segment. 5388.79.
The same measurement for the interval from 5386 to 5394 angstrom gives 5388.79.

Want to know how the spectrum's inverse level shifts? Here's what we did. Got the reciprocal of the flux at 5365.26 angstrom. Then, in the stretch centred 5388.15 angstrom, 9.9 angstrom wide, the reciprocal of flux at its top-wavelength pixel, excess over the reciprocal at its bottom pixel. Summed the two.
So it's 0.0122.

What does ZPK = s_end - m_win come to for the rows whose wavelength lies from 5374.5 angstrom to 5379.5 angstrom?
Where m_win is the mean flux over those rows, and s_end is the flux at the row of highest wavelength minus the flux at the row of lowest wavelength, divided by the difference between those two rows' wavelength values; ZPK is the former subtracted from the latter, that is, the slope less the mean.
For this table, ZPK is -78.8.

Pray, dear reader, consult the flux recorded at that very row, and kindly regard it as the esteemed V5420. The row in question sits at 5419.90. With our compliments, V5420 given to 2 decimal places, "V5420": 80.05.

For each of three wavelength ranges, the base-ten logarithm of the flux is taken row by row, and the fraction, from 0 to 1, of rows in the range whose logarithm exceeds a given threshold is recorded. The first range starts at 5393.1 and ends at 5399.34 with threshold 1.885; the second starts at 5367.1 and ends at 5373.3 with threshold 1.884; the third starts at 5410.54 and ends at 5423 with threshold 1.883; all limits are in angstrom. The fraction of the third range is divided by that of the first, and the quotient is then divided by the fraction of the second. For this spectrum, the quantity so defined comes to 3.3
